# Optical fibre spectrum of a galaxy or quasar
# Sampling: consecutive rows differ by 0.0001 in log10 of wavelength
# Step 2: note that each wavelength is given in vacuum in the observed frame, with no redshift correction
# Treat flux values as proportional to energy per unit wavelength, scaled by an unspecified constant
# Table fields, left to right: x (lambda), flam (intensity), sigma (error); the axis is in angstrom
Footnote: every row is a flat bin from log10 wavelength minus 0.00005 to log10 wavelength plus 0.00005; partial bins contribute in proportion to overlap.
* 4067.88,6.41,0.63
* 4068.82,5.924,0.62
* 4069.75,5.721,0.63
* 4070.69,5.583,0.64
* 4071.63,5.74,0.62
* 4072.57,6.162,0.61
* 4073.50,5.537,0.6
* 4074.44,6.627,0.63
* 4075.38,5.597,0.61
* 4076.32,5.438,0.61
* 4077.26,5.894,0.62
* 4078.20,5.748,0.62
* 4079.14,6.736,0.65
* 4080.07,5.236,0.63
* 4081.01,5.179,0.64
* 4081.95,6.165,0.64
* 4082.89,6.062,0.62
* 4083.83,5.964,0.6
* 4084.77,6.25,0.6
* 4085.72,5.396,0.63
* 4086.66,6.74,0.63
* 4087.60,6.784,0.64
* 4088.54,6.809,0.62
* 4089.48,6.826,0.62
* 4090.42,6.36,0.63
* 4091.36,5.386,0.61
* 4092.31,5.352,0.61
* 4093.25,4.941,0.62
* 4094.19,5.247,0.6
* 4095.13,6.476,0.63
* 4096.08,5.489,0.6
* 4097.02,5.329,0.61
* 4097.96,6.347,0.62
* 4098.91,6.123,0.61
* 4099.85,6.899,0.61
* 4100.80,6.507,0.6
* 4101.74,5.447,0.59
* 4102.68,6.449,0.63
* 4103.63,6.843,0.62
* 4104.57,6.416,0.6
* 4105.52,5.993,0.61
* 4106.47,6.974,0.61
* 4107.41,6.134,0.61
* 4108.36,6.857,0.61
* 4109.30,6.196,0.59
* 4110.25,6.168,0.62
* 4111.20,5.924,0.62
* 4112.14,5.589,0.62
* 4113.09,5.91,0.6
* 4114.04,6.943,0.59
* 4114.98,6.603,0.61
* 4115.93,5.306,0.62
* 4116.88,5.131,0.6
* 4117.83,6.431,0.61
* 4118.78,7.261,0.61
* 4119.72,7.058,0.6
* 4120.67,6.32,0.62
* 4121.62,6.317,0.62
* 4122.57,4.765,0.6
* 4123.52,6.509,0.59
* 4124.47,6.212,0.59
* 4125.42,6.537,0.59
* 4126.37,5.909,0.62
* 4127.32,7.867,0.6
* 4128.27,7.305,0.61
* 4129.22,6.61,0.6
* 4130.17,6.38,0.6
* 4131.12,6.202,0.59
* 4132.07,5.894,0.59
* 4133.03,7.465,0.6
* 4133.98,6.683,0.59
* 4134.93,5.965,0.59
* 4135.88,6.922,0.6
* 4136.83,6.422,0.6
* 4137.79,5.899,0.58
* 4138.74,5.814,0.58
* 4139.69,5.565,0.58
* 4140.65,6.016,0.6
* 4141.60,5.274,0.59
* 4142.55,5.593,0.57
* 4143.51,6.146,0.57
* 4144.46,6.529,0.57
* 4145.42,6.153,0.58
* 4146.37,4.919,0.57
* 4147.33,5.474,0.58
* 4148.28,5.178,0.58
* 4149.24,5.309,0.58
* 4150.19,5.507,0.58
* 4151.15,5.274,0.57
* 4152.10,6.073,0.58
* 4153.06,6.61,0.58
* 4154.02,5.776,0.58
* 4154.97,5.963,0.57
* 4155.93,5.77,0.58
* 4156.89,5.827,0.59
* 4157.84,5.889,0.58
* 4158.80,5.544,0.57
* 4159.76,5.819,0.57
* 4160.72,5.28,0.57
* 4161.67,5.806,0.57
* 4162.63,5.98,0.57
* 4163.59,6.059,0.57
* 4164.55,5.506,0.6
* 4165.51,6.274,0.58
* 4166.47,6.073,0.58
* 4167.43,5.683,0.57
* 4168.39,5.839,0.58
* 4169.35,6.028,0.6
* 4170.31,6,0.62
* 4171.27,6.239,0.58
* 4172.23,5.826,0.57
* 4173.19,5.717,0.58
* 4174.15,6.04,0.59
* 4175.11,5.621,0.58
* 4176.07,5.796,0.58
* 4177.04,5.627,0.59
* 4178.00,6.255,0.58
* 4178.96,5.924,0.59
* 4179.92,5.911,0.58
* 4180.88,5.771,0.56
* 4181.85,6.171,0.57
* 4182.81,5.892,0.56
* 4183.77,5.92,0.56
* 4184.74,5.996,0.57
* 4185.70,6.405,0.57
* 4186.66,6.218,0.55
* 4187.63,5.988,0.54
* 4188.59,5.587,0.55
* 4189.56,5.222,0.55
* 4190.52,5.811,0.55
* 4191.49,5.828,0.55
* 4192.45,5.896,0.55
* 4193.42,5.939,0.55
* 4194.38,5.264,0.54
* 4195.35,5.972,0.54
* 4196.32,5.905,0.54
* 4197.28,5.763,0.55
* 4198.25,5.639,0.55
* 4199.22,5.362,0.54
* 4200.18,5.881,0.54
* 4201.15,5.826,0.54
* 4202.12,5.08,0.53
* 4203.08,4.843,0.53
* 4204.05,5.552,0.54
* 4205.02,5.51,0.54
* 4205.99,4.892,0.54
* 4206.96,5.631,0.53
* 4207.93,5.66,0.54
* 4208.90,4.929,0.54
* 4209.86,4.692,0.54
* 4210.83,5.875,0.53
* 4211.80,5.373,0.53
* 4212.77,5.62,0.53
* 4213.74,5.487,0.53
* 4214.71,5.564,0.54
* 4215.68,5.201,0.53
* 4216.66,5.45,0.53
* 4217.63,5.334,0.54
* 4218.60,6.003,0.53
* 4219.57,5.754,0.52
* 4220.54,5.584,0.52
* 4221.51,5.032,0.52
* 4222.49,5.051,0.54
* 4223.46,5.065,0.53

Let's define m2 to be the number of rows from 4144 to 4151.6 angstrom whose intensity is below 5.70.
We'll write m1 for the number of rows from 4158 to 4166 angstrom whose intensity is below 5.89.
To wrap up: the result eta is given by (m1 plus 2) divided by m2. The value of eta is 1.2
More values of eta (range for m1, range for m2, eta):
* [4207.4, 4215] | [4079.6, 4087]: 3.3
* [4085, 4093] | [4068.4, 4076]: 1.7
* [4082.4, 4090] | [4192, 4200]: 1.0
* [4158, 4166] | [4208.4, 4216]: 1.0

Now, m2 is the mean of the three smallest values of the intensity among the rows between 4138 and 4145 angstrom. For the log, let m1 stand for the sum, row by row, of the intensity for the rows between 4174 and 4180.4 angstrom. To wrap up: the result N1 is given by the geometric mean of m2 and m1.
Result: 15.0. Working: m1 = 41.2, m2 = 5.48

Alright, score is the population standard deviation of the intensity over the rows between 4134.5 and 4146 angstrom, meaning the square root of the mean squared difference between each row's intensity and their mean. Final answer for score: 0.44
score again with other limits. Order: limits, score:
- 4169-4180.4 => 0.20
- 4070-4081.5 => 0.47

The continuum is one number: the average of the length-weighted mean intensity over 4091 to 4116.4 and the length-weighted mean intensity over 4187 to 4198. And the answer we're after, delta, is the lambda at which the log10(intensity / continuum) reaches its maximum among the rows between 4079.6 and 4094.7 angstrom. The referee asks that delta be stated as 4089.48 angstrom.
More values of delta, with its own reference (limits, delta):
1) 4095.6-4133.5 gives 4127.32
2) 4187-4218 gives 4187.63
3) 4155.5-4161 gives 4157.84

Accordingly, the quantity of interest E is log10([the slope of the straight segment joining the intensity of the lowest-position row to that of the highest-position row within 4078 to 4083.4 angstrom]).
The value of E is -1.2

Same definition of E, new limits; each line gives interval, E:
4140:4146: -1.5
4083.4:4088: -0.7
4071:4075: -0.5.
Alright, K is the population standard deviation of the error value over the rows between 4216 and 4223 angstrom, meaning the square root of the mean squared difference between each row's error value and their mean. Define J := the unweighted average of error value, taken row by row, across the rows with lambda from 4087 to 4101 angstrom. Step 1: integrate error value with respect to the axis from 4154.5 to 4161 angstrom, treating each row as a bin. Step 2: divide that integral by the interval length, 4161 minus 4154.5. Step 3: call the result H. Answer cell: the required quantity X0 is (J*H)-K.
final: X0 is 0.346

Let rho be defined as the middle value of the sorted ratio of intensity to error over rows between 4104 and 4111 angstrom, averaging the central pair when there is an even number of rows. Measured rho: 10.5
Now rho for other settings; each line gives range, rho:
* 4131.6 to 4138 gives 10.7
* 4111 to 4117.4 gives 9.6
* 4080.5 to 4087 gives 9.8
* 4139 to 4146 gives 10.0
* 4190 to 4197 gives 10.7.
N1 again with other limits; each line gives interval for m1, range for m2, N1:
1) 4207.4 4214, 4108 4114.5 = 14.8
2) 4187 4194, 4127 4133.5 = 15.7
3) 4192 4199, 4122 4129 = 15.1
